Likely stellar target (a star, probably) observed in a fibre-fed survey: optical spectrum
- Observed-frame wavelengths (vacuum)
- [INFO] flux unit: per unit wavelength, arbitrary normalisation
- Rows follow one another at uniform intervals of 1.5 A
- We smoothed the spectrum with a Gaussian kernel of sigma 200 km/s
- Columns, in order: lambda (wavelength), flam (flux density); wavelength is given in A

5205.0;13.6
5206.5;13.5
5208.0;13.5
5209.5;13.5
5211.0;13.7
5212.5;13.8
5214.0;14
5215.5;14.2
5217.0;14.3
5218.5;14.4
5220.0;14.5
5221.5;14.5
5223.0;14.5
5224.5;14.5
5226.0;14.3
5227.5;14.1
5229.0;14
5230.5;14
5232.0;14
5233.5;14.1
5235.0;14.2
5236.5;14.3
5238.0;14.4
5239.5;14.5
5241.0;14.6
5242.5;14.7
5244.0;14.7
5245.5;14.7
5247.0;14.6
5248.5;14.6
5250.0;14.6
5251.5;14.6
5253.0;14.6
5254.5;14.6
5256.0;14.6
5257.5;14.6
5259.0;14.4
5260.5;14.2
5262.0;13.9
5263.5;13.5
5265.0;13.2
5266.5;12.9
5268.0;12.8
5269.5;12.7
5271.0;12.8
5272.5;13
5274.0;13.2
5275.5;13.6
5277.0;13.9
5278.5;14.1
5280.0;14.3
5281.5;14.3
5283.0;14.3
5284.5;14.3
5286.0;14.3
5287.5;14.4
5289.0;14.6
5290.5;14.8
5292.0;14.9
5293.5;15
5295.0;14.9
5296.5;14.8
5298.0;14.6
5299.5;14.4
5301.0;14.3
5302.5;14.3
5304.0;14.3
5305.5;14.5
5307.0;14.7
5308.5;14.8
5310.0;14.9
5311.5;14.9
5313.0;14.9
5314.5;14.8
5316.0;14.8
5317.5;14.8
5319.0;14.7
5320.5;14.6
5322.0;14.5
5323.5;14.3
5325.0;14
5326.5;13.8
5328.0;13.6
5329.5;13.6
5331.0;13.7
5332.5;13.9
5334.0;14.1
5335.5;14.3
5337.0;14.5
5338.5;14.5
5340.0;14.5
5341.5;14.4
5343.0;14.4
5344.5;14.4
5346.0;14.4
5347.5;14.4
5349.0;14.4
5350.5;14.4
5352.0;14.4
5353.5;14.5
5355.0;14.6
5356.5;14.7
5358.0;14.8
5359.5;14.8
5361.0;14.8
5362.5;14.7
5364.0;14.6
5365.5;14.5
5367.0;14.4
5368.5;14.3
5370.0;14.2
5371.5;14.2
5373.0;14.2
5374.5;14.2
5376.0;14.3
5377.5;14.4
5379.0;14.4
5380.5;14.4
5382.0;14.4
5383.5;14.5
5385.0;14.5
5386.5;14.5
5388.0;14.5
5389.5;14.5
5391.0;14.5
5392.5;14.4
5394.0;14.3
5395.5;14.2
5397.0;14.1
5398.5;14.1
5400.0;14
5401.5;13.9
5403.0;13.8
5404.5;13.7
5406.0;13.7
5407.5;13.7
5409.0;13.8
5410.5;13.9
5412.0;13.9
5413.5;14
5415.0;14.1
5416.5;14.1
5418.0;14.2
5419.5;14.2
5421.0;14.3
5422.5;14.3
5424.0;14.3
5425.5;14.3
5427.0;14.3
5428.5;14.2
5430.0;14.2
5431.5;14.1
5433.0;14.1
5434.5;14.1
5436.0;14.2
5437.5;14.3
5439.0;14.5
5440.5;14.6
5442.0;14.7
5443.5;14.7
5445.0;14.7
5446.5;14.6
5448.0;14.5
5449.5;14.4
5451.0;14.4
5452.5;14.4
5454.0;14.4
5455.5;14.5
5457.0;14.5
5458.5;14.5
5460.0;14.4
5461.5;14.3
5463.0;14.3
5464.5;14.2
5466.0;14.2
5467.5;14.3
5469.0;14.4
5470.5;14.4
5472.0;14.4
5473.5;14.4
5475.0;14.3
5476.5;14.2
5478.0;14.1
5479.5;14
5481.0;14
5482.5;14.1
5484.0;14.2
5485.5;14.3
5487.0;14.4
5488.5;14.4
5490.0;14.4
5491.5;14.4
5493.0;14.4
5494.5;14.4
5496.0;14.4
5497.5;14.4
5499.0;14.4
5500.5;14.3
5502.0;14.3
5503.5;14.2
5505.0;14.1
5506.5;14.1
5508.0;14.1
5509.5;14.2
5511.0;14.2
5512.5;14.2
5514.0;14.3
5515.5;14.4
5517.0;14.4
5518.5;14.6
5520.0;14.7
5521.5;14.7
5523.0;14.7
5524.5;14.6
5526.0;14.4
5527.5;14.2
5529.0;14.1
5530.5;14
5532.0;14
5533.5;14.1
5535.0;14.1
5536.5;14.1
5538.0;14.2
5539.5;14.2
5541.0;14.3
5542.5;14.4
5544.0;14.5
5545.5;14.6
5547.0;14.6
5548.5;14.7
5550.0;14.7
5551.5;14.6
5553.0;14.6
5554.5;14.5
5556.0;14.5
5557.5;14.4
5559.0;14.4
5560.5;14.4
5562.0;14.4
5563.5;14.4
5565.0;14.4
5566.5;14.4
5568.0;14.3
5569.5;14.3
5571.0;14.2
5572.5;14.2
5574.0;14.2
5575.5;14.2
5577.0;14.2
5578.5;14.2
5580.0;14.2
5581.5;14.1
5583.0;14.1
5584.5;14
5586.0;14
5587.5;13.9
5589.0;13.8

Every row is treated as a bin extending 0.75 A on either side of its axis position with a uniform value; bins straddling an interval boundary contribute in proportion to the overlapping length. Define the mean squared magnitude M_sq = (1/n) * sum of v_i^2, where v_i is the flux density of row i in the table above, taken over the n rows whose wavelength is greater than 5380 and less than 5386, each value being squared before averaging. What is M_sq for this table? 209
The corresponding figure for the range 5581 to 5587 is 197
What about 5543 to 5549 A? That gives 213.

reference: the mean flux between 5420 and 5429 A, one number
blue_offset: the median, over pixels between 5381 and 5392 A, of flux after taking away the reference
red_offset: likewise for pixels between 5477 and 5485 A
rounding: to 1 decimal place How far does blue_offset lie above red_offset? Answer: 0.4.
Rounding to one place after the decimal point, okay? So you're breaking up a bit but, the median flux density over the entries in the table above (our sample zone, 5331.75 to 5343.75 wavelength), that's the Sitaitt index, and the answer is 14.4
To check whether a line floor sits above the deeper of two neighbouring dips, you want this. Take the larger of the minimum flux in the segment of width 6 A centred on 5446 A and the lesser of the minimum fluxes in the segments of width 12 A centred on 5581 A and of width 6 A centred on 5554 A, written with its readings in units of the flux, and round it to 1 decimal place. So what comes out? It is 14.5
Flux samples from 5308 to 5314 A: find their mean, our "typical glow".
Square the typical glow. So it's 221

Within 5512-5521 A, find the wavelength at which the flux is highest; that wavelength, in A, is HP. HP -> 5520.0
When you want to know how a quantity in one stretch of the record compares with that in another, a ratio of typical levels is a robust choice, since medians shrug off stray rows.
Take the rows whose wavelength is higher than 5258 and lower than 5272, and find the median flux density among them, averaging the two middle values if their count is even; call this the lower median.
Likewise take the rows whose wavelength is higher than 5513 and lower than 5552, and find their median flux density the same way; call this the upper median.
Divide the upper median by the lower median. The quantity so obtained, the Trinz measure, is 1.09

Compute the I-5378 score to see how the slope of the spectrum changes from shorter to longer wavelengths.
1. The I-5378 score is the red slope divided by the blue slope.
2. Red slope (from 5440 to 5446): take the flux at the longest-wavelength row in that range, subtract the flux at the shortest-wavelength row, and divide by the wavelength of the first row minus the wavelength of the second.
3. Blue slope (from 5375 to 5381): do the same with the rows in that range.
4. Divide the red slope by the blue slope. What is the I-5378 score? 1.0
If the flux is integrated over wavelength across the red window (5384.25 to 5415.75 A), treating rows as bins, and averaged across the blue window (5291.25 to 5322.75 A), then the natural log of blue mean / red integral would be -3.41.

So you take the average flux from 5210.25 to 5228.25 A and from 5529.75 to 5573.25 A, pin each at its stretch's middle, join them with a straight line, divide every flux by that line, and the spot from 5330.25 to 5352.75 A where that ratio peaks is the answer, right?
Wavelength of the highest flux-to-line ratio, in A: 5337.0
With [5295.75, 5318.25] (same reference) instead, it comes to 5310.0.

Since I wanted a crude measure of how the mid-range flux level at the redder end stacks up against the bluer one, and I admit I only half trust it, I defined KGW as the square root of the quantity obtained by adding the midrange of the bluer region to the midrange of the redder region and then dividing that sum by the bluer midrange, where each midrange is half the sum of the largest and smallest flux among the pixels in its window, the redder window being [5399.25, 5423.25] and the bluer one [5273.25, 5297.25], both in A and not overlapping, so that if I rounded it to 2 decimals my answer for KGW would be 1.41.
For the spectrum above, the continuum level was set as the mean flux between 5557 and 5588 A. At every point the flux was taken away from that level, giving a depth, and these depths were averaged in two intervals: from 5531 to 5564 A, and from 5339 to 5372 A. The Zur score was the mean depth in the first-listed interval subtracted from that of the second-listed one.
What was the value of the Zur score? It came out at -0.10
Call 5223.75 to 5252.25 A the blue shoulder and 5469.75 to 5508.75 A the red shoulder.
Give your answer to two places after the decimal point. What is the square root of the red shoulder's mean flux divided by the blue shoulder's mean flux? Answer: 1.00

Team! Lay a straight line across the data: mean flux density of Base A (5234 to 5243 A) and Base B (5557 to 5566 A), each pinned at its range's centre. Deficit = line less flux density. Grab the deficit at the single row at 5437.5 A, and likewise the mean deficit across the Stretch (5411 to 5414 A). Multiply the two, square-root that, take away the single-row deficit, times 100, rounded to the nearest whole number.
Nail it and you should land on 12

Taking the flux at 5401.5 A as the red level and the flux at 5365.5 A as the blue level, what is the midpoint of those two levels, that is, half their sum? 14.20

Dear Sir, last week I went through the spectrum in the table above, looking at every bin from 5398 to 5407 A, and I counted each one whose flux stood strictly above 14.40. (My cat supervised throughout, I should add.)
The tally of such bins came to 0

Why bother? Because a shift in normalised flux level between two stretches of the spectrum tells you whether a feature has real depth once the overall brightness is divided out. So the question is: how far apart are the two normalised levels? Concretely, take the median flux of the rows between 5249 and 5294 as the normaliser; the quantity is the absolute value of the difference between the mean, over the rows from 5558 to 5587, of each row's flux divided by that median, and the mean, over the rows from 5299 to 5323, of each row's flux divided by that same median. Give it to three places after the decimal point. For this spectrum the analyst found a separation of 0.028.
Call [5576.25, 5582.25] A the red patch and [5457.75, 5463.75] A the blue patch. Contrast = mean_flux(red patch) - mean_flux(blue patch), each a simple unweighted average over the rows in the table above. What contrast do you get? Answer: -0.20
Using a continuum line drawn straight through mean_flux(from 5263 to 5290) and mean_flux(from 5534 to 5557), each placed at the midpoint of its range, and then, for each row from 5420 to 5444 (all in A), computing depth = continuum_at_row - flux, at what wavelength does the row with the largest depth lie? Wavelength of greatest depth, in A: 5434.5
